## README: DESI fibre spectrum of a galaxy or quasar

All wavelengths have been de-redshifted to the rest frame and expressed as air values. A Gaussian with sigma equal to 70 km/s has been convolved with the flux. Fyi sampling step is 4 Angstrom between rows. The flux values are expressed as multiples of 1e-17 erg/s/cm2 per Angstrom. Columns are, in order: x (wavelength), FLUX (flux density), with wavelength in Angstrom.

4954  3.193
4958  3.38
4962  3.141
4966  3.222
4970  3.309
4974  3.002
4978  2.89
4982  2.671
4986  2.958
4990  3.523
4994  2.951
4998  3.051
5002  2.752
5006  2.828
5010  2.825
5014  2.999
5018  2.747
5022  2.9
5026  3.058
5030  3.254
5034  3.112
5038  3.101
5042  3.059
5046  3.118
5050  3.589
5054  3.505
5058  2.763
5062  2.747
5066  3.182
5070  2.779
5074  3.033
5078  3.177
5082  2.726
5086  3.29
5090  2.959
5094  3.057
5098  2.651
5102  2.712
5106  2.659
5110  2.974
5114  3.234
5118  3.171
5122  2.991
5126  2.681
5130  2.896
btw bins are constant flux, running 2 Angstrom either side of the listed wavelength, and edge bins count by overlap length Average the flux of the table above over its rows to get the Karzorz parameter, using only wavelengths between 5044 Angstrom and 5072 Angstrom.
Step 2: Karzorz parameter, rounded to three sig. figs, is 3.10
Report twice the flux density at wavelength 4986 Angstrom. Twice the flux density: 5.92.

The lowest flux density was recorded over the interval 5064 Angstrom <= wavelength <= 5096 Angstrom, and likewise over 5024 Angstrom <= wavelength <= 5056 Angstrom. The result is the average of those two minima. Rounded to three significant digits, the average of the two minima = 2.89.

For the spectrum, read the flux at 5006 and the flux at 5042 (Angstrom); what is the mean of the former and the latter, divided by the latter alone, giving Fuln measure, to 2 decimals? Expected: 0.96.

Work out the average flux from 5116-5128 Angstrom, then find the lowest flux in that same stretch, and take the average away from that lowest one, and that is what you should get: -0.27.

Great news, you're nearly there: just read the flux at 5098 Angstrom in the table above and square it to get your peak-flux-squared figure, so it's 7.0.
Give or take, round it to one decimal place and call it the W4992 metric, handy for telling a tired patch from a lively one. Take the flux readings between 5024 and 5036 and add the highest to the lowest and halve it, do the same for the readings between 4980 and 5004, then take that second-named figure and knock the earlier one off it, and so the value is -0.1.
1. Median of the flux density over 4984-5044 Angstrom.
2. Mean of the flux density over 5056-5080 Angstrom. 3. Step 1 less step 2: 0.05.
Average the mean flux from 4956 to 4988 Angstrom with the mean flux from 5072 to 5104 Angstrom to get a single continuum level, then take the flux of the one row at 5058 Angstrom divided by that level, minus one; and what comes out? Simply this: -0.082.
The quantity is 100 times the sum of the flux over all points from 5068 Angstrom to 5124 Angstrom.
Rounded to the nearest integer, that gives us 4141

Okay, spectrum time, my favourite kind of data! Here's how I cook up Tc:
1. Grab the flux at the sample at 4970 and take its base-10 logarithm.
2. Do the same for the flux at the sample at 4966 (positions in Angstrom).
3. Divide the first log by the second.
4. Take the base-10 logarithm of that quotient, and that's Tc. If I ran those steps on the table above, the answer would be 0.010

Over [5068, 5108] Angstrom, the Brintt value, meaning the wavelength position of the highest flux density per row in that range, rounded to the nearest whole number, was 5086 Angstrom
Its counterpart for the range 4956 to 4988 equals 4958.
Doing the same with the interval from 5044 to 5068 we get 5050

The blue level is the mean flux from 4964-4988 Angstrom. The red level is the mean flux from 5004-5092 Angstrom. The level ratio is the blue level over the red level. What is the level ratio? 0.99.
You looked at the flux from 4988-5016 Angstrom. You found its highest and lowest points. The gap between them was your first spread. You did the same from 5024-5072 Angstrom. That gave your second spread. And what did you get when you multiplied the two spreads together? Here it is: 0.65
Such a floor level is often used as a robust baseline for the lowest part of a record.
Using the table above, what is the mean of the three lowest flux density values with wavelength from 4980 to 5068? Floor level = 2.72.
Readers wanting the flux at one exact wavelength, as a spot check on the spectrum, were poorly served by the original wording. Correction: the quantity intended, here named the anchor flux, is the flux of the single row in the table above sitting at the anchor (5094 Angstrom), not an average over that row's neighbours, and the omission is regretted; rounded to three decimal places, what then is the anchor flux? 3.057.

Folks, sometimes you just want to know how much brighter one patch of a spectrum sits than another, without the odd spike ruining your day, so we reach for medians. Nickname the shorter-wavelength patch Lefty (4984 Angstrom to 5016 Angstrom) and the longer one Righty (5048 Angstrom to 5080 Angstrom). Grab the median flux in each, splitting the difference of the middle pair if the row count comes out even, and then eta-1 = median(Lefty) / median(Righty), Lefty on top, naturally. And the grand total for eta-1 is 0.95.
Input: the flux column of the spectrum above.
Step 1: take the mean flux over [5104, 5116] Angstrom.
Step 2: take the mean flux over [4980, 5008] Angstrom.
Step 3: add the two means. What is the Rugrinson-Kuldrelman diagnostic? 5.92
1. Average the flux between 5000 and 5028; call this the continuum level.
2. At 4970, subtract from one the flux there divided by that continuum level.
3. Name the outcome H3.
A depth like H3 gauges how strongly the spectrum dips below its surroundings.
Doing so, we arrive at -0.15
